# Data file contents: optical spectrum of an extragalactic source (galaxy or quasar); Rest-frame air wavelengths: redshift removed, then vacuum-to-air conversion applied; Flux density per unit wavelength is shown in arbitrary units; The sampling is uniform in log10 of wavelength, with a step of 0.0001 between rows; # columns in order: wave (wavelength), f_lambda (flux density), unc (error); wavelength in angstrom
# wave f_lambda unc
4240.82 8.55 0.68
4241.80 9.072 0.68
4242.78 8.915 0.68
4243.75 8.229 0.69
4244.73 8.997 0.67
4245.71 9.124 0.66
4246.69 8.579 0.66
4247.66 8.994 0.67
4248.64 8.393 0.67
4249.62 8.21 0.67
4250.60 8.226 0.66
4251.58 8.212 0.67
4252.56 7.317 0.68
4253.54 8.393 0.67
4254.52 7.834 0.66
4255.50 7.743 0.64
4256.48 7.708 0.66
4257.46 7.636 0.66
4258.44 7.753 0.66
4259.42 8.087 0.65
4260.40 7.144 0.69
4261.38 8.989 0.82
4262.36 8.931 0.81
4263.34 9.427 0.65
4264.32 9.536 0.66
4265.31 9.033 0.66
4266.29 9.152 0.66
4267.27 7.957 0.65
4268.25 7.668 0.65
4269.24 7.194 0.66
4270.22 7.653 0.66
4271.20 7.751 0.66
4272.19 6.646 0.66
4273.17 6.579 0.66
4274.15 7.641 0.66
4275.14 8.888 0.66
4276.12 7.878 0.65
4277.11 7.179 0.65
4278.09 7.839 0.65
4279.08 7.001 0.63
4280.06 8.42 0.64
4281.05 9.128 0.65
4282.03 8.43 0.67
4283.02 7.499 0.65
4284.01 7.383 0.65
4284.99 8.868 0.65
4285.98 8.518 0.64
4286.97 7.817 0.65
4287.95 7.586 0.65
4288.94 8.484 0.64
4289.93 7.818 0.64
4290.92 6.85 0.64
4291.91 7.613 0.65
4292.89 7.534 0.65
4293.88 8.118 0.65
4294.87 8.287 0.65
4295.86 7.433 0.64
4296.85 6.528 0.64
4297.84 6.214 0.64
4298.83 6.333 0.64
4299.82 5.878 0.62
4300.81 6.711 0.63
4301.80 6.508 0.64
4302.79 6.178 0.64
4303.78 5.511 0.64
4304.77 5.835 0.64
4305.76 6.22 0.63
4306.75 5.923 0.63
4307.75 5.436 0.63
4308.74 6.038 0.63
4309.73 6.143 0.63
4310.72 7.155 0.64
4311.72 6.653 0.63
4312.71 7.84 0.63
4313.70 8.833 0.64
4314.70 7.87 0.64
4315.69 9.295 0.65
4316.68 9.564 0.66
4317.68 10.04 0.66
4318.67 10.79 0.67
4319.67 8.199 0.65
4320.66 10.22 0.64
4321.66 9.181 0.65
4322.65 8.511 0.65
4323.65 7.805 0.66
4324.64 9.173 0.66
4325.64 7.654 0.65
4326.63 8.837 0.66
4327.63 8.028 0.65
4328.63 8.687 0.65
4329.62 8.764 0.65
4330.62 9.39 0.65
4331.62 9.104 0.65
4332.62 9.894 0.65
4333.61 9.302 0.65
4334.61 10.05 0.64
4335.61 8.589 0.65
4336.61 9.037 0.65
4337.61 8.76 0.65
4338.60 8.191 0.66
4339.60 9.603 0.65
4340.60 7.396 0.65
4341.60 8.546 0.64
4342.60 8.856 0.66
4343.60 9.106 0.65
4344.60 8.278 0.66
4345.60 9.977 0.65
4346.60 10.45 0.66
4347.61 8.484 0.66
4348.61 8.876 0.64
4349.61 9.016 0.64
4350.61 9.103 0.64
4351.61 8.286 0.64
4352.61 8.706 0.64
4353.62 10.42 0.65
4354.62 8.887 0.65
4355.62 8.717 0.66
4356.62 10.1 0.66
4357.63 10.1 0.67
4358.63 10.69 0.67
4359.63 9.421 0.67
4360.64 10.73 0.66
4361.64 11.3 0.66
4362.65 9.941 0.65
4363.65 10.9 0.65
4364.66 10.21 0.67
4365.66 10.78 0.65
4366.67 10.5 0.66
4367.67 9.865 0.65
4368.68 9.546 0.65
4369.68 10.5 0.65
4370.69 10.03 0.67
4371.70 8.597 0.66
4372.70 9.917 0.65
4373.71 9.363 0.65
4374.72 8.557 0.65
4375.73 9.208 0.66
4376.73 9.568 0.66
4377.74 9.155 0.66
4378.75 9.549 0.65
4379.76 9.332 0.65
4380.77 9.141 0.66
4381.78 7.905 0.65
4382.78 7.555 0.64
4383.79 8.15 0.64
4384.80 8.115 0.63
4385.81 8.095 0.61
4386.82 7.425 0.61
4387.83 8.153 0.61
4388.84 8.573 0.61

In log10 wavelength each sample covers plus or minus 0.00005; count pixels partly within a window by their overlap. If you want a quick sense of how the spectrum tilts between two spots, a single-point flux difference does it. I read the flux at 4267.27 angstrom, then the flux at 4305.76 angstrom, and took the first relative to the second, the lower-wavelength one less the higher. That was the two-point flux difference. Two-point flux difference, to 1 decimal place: 1.7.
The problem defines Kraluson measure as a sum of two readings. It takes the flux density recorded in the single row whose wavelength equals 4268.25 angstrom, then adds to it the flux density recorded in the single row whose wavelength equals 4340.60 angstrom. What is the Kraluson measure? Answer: 15.1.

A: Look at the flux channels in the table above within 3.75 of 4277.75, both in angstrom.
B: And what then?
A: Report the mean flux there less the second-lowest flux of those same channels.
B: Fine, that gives 0.82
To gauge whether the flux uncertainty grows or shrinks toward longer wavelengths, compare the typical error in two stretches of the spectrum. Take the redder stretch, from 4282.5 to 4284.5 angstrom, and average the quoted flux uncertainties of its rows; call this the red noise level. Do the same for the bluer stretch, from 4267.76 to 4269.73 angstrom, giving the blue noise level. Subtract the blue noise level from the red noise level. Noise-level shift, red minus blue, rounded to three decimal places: -0.005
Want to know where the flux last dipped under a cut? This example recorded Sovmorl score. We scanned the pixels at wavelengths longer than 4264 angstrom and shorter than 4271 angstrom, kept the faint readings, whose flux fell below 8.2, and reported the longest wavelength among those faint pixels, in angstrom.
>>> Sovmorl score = 4270.22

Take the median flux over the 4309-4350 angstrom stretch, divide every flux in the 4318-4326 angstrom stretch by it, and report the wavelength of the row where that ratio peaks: 4318.67 angstrom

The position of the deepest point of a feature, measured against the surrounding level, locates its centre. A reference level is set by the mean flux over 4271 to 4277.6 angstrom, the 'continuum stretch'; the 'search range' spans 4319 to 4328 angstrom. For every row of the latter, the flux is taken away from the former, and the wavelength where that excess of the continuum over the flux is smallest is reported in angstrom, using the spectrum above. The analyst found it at 4320.66 angstrom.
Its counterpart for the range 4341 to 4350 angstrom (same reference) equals 4346.60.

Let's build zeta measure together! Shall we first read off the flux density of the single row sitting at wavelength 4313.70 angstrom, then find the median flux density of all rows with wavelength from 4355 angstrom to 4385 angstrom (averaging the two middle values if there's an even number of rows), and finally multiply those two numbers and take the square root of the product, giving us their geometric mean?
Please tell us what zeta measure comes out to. 9.2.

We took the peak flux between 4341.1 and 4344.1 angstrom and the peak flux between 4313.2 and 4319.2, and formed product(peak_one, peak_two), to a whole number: 98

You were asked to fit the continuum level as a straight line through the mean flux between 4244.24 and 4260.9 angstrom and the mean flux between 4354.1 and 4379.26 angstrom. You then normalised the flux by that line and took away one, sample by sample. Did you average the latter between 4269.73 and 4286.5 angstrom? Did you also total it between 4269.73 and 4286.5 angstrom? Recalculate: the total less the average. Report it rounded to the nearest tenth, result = -1.3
